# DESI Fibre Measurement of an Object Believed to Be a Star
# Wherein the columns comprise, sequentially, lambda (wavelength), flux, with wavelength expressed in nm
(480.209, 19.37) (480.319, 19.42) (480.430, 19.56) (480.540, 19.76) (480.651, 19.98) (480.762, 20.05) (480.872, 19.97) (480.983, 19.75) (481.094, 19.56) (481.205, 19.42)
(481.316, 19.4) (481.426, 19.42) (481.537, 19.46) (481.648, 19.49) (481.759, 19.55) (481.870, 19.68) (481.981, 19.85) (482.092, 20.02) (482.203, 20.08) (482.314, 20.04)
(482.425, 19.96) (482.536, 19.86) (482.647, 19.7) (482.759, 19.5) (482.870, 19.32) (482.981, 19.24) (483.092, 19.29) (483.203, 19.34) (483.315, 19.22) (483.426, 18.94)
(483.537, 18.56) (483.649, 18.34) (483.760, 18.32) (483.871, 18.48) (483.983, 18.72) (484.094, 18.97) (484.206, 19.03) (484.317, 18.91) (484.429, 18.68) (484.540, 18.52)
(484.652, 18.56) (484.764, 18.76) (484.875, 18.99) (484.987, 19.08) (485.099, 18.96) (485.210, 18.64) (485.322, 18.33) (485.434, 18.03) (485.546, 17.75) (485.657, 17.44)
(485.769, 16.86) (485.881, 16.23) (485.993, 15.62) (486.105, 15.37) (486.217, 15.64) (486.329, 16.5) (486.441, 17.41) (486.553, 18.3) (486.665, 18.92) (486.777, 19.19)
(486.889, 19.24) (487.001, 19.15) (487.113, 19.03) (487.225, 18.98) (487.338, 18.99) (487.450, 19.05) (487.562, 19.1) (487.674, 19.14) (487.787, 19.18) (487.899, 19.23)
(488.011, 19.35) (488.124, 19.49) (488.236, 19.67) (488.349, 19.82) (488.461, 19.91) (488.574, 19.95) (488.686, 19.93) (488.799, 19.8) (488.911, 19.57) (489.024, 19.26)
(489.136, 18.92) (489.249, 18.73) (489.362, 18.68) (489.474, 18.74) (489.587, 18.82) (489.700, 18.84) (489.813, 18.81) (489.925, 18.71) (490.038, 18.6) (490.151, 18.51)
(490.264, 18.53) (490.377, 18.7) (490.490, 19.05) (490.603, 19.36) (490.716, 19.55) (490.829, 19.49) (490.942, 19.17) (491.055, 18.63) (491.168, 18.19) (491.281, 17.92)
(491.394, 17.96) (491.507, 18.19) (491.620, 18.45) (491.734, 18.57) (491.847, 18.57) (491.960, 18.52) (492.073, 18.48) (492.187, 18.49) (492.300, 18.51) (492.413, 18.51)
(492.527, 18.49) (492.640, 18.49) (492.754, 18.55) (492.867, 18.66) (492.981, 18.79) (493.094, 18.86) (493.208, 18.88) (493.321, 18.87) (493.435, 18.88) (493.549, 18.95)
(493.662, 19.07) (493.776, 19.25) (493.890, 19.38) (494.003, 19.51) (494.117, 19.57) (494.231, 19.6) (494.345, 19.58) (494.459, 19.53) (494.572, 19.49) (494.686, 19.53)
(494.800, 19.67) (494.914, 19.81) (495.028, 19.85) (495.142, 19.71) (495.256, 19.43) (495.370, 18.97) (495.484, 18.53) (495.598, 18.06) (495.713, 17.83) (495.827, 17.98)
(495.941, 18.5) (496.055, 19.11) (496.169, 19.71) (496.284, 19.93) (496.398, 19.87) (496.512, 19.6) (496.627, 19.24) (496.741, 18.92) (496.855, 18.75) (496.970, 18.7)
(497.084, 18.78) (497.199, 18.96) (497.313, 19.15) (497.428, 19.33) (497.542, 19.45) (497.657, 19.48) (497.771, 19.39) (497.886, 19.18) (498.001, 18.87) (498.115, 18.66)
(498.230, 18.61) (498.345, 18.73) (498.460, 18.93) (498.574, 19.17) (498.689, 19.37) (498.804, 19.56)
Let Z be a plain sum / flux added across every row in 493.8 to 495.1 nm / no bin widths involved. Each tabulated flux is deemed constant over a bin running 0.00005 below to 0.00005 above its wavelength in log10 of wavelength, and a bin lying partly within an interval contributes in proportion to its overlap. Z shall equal 216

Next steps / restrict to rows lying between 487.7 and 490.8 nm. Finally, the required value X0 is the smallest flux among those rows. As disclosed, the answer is 18.51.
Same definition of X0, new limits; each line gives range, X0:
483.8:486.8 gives 15.37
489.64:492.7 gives 17.92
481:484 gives 18.32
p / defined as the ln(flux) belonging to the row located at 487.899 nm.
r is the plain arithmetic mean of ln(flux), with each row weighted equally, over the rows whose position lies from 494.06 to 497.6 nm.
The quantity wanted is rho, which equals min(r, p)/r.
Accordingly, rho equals 1.00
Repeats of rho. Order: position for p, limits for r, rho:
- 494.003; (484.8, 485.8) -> 1.00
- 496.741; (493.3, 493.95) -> 1.00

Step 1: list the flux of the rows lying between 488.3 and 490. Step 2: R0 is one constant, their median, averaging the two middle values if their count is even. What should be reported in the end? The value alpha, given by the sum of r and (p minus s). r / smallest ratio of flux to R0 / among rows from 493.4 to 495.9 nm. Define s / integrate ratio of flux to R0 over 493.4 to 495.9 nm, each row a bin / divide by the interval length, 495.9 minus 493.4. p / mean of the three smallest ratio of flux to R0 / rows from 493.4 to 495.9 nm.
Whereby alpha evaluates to 0.877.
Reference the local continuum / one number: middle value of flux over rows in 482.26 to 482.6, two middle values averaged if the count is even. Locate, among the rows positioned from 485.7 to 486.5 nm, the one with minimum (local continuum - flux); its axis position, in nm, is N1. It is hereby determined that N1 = 486.441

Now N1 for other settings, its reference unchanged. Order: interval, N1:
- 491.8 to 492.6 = 491.847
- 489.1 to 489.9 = 489.136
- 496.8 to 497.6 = 497.542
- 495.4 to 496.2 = 496.169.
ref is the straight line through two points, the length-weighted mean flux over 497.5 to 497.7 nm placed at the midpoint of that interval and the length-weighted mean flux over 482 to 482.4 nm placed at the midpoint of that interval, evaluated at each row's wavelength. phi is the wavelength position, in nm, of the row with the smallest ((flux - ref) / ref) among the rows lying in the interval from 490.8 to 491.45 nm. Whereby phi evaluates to 491.281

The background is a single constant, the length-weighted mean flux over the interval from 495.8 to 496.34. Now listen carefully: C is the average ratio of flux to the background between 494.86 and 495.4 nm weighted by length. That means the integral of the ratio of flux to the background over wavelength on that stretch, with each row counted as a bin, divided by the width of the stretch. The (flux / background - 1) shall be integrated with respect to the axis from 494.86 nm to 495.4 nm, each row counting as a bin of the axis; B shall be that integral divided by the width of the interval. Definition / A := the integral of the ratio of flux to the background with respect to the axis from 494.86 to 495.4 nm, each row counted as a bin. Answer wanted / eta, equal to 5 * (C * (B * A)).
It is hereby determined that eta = 0.072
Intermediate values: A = 0.554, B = 0.025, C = 1.03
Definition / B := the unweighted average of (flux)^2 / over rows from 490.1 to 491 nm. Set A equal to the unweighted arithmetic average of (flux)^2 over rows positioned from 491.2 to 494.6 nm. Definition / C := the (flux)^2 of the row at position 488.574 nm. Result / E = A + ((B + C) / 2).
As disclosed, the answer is 735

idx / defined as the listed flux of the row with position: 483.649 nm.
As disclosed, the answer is 18.34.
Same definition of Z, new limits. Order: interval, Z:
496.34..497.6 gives 211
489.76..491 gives 208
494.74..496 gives 208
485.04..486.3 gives 189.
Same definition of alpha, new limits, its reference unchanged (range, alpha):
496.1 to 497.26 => 0.962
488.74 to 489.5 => 0.966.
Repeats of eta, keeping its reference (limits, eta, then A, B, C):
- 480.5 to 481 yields 0.116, 0.521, 0.043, 1.04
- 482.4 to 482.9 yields 0.079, 0.514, 0.030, 1.03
